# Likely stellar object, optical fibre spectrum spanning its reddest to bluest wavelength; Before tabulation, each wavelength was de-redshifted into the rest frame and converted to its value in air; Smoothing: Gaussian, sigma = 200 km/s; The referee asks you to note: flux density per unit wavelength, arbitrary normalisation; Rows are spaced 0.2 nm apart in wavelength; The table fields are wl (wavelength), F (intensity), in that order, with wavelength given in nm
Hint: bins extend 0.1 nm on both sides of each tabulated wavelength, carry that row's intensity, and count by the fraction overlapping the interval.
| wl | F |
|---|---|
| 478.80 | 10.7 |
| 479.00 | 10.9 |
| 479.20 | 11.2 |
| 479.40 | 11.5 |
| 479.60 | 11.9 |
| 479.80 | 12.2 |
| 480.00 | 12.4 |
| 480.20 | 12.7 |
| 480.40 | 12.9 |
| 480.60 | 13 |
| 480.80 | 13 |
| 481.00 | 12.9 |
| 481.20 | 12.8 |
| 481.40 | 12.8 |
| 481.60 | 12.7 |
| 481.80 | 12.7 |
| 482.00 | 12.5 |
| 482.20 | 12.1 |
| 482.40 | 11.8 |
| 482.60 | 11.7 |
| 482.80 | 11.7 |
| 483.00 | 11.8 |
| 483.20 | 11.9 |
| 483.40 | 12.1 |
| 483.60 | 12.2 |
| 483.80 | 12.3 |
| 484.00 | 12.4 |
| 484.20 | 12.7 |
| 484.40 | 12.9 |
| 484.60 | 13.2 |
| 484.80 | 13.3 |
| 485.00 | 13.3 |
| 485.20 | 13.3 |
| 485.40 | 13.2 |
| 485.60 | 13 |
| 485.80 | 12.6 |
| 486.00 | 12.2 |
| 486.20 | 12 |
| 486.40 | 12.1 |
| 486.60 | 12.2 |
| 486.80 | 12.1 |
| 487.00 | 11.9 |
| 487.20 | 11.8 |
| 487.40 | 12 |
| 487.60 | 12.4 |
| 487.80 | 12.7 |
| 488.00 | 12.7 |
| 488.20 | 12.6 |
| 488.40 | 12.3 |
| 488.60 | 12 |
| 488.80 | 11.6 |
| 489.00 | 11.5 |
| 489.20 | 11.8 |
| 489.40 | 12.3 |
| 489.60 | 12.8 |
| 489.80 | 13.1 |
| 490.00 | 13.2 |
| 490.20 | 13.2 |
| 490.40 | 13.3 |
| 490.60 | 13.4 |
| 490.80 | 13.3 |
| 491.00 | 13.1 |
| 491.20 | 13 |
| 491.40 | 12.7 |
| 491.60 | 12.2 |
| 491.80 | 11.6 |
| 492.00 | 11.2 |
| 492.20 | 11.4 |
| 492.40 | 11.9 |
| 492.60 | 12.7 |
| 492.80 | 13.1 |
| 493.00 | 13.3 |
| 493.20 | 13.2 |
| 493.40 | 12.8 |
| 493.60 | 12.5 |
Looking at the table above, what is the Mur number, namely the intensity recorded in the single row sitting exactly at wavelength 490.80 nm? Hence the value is 13.3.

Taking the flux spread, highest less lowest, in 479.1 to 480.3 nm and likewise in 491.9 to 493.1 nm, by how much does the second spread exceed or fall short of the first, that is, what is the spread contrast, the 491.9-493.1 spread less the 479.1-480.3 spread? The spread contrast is 0.6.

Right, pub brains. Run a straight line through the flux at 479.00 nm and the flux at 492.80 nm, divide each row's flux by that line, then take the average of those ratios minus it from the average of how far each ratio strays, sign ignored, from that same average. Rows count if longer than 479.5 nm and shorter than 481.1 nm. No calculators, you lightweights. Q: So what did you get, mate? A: -1.11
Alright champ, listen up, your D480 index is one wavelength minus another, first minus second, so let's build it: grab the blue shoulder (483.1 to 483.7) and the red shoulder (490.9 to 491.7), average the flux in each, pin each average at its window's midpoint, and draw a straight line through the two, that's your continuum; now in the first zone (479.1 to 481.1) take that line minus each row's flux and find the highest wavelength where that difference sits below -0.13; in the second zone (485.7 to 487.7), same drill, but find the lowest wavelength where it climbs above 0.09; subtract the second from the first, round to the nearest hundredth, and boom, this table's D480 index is -5.00 nm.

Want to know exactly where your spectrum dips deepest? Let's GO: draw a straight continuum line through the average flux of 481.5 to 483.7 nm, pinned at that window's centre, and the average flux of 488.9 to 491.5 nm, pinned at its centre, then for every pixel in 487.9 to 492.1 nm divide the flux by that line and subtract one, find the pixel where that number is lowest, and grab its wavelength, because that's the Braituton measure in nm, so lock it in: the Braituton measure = 492.00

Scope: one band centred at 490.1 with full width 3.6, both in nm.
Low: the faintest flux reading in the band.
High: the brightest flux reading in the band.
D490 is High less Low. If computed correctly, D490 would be 1.9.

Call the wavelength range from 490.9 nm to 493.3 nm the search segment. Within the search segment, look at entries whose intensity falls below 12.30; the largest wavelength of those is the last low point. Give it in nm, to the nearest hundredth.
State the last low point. 492.40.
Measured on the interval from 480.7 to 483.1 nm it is 483.00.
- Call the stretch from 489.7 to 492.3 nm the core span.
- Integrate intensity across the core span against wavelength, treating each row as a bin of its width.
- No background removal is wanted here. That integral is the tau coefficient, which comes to 32.9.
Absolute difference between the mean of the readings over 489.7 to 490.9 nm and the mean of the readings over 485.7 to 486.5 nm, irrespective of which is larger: 1.0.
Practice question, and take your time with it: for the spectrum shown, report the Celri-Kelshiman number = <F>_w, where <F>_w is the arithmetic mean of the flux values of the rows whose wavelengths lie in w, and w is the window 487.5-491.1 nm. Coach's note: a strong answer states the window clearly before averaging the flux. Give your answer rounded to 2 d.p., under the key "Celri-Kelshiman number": 12.63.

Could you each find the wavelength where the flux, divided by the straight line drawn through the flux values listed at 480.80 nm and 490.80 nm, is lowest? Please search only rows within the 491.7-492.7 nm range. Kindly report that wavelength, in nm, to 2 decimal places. 492.00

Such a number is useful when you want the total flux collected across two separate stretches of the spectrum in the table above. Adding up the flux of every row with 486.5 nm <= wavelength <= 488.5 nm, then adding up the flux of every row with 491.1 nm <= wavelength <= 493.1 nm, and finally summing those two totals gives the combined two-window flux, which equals 246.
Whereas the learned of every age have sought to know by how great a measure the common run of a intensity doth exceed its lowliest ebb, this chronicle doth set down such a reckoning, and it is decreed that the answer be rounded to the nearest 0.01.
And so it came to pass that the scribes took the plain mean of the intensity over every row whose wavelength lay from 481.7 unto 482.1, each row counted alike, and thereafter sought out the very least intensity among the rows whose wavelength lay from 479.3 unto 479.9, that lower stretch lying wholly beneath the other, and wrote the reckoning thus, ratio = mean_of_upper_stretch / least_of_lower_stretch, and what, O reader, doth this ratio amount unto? 1.10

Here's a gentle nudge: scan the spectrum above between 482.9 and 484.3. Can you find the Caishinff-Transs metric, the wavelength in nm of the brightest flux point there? 484.20 nm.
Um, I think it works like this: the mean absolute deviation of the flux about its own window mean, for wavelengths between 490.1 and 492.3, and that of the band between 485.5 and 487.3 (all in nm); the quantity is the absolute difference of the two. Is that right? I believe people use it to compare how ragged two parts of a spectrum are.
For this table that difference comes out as 0.45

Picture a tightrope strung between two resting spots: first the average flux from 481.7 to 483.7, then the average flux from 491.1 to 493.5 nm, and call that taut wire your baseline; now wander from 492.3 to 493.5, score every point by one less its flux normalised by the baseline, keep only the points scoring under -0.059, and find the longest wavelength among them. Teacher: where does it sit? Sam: 493.20 nm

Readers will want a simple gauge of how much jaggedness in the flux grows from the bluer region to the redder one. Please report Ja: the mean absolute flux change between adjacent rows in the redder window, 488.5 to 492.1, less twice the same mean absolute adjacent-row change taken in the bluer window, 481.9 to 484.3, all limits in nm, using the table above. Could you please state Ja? -0.057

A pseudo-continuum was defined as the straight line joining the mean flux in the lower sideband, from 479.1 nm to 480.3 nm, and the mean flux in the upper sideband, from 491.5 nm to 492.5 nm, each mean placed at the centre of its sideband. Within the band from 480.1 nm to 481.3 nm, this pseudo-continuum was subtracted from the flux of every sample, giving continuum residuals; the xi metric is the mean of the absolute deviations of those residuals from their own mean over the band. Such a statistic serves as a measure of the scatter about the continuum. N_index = 0.09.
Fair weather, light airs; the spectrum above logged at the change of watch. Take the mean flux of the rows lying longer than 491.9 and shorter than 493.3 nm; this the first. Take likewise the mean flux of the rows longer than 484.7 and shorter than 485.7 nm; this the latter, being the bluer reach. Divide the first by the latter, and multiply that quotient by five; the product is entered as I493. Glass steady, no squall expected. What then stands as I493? 4.7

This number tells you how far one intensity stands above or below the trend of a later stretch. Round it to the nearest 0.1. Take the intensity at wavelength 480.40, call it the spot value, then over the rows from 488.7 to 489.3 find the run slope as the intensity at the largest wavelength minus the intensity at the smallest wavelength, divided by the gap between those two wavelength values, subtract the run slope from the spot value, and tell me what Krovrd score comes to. 12.4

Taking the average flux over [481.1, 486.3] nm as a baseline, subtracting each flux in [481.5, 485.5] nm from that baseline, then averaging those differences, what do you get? 0.02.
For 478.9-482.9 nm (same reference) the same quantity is 0.24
